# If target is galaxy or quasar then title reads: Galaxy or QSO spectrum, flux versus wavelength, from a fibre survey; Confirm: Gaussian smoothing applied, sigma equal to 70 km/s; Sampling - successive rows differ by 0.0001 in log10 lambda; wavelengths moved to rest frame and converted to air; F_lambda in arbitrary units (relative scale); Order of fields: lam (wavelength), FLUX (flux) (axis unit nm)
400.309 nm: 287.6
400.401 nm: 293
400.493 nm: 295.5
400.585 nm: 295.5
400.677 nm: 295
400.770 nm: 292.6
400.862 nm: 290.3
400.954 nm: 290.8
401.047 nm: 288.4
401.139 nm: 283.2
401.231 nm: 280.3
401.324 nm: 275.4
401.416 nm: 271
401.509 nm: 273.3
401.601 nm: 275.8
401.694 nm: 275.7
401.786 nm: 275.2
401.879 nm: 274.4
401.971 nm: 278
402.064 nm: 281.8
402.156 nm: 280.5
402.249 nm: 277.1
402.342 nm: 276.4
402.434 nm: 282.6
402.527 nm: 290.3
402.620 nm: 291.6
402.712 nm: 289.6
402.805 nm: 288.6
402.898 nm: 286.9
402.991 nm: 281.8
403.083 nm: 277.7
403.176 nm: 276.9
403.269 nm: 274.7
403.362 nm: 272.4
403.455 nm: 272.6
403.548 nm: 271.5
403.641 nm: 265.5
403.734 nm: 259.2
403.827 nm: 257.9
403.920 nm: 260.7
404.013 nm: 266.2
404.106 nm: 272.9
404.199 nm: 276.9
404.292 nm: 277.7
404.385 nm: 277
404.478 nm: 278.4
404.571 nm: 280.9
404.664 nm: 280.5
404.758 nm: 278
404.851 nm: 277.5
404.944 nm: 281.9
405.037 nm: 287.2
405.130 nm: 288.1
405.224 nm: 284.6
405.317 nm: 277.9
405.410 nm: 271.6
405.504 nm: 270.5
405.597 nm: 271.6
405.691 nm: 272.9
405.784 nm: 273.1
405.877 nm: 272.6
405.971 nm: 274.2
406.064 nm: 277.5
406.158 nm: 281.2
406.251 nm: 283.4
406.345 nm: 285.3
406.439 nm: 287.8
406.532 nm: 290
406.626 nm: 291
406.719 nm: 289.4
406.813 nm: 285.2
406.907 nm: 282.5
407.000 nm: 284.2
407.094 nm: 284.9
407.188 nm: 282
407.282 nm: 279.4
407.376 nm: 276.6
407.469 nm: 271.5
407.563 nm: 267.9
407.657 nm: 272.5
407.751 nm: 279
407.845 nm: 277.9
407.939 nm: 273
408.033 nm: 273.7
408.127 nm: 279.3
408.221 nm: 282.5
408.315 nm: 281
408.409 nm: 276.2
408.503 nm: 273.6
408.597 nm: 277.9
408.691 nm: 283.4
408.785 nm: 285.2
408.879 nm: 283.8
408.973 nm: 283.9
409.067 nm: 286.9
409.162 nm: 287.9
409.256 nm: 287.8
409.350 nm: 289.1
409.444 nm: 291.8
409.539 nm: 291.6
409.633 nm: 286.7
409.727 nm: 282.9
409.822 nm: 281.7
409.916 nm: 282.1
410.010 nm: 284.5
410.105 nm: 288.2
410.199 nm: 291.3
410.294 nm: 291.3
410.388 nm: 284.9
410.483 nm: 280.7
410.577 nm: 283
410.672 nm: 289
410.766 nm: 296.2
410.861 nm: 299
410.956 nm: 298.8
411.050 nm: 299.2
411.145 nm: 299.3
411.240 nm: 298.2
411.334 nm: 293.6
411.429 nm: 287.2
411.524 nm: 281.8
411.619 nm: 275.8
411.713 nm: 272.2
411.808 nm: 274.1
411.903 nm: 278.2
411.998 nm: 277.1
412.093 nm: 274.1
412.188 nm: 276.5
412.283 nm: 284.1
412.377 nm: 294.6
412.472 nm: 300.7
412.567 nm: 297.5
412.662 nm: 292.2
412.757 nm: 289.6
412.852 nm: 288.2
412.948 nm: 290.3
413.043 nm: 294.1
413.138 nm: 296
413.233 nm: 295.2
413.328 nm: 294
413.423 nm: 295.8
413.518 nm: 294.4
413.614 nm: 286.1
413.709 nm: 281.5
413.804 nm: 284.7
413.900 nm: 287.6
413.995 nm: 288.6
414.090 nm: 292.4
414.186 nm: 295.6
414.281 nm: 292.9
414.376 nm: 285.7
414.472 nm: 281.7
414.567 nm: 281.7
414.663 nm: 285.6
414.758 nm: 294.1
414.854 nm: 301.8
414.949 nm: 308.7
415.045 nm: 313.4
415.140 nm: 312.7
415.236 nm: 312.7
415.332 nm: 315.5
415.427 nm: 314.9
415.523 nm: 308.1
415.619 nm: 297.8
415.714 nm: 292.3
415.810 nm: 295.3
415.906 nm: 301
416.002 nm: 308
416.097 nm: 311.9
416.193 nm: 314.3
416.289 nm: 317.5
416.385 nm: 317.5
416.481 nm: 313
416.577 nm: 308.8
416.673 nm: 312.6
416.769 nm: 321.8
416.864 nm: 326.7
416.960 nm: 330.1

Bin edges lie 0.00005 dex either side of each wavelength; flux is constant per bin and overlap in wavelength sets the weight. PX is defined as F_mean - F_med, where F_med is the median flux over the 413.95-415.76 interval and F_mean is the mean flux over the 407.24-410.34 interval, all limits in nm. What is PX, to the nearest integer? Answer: -14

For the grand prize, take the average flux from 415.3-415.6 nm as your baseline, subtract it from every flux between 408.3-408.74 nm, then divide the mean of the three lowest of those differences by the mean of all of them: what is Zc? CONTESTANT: 1.07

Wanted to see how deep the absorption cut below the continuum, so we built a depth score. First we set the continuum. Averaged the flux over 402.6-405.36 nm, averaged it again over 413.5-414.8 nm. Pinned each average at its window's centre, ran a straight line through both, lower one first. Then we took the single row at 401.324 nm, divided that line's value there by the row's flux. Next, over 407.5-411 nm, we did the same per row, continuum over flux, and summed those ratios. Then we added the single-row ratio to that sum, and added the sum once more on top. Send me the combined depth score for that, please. 75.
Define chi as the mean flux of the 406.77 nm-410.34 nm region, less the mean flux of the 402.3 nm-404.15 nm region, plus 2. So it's 8.3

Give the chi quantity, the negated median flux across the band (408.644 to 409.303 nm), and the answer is -285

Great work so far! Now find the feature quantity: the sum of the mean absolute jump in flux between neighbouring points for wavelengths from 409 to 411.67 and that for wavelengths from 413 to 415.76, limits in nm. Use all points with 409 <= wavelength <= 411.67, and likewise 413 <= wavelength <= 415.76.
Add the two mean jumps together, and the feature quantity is 6.69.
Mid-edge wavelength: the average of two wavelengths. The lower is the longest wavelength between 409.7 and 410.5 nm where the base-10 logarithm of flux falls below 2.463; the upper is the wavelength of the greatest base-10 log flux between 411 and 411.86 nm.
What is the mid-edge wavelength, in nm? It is 410.81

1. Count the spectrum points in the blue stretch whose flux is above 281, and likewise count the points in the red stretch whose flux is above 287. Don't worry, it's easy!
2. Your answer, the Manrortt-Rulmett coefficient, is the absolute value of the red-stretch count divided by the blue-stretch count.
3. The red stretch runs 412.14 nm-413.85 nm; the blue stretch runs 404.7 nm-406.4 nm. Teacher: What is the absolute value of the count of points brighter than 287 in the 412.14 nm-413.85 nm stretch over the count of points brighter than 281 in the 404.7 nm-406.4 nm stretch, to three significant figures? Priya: 1.86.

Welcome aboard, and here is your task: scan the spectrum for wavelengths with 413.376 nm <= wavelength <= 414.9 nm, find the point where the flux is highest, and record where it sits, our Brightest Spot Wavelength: 414.854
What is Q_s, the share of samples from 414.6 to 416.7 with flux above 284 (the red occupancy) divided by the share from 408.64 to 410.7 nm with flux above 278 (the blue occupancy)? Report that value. 1.0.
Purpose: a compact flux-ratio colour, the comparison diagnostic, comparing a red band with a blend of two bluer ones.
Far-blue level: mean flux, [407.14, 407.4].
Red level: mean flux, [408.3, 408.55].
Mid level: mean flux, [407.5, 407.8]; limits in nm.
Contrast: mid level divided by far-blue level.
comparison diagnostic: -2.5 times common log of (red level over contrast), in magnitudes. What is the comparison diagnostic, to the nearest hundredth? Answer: -6.13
